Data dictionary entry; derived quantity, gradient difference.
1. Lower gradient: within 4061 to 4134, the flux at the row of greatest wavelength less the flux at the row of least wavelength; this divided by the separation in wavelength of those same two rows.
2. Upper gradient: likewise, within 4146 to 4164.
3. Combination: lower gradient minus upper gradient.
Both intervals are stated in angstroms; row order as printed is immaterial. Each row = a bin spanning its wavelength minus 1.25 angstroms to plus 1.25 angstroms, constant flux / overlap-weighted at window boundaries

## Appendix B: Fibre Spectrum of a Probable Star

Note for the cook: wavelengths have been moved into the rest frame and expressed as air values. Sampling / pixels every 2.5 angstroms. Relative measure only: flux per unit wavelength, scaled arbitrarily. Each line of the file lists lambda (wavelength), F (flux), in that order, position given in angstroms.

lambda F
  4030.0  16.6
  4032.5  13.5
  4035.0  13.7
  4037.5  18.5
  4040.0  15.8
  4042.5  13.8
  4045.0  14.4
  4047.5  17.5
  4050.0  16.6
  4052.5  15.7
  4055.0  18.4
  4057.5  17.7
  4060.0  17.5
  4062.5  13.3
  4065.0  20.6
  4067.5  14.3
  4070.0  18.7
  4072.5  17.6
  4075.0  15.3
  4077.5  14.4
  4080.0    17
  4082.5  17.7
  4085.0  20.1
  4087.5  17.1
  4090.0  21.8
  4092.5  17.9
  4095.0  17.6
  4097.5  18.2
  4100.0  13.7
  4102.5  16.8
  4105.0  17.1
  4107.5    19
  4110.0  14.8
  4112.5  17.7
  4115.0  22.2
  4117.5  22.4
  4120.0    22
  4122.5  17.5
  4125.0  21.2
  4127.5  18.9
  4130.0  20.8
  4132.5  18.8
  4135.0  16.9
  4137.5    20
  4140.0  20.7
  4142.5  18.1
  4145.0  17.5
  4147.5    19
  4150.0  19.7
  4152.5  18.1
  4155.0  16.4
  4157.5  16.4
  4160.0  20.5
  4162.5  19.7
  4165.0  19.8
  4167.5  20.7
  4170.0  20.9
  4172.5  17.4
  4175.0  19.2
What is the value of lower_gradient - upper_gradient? 0.03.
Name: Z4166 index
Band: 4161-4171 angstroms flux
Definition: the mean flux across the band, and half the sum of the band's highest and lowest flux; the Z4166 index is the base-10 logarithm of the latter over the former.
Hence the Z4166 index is 0.001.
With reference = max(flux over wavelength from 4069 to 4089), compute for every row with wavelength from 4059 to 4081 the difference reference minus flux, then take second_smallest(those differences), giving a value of 1.4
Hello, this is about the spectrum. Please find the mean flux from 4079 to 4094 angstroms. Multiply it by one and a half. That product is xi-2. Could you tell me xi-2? 27.9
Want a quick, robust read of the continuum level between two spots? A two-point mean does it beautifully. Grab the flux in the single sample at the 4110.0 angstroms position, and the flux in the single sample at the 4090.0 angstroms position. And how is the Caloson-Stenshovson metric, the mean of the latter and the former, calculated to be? 18.3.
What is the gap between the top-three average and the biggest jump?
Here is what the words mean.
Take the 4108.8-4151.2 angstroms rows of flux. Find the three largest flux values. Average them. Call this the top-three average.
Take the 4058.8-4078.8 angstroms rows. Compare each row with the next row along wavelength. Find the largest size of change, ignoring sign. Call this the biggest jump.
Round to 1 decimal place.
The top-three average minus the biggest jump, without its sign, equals 14.9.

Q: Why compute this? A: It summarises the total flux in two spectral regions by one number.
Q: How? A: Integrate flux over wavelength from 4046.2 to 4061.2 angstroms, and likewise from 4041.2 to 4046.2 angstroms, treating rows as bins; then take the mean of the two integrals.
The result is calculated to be 164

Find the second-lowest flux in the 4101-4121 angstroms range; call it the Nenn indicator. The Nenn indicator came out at 16.8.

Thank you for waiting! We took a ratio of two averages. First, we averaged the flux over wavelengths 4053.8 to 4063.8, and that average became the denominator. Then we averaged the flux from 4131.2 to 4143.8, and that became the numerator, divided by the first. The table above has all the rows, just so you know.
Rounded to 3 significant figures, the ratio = 1.13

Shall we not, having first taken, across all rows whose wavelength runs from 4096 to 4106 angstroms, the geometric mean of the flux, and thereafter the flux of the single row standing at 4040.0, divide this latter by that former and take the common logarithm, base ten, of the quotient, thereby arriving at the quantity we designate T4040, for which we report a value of -0.02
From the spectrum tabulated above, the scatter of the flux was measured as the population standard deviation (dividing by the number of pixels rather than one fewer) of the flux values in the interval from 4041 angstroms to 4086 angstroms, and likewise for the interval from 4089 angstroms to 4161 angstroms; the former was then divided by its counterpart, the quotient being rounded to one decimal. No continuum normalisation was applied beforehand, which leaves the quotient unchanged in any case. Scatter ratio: 1.0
